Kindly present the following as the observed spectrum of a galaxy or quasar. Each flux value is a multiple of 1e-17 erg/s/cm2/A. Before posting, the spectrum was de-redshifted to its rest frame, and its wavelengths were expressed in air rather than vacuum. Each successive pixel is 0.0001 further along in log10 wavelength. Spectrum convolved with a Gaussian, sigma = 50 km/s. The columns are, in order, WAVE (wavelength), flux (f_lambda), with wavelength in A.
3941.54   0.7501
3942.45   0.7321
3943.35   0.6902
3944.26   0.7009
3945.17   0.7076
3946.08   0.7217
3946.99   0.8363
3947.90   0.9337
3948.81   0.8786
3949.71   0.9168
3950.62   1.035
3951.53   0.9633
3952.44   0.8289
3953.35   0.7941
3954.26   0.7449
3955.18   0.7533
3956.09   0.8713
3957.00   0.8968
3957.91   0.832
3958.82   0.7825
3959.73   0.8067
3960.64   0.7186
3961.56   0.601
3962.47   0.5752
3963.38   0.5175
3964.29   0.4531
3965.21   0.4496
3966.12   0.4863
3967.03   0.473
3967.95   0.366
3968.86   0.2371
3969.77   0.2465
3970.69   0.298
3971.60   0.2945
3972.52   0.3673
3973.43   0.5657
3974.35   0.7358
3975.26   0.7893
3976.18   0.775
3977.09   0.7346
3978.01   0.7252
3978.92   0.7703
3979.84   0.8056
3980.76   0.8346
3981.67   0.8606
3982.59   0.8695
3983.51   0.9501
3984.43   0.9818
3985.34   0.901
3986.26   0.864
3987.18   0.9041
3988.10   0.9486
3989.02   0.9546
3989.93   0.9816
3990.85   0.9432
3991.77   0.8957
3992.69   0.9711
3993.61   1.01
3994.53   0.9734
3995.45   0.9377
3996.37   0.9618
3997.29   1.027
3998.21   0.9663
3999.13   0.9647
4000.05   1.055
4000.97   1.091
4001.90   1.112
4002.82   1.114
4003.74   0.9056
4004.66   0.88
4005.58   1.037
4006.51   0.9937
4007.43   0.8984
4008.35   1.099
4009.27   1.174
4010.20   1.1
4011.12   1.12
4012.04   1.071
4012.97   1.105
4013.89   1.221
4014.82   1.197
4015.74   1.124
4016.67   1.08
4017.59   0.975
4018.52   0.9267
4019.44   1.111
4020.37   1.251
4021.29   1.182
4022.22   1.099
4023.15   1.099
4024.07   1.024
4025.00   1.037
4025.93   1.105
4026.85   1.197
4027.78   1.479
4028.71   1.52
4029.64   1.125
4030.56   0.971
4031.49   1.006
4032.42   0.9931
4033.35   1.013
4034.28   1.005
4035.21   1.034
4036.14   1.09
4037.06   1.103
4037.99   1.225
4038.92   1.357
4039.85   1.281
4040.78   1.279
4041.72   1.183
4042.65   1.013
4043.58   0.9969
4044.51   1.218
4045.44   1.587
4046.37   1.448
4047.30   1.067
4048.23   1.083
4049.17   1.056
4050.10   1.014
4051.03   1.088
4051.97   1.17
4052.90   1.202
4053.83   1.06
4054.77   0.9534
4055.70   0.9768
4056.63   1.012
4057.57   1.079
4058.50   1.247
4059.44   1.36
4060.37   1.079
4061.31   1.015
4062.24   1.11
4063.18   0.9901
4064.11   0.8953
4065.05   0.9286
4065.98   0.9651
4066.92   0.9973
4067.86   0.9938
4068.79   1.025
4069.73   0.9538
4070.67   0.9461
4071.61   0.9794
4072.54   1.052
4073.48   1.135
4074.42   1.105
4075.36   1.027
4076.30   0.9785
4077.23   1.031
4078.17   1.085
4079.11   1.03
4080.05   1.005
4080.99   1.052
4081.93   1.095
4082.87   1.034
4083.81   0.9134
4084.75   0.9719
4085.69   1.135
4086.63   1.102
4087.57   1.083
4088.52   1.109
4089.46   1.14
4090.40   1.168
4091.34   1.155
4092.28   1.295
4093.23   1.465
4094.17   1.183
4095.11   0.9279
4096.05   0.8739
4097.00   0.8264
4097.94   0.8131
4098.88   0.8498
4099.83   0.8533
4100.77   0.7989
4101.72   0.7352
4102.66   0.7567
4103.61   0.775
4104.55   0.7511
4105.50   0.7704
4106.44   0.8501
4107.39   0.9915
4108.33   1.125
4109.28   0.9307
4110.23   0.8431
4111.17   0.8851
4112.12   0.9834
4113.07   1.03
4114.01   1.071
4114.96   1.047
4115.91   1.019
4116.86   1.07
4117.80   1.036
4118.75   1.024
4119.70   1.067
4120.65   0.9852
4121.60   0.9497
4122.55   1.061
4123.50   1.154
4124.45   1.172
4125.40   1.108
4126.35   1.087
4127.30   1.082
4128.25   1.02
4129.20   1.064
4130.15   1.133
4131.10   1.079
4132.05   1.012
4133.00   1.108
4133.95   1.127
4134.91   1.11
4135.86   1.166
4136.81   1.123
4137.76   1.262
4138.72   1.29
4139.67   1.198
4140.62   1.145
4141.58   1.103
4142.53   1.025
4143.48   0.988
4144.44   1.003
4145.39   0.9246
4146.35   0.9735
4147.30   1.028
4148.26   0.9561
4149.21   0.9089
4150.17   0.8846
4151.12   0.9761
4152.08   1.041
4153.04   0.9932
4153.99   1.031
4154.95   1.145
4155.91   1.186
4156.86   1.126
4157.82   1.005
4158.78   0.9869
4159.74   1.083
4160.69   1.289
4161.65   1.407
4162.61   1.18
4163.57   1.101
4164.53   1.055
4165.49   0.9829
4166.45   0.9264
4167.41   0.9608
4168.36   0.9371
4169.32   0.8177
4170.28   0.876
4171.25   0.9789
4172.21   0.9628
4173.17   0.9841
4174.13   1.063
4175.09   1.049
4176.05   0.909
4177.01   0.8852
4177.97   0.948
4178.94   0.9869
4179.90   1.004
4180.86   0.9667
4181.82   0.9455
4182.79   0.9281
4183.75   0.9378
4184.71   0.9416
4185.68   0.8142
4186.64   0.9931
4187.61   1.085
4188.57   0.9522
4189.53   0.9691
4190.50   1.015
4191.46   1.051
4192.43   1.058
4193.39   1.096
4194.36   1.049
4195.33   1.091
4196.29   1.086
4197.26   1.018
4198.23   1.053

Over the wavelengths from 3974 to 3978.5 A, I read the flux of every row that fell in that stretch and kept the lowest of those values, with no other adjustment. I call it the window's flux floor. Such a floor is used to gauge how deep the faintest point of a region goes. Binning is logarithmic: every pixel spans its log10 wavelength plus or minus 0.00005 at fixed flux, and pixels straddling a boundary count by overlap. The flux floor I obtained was 0.7252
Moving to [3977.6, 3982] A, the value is 0.7252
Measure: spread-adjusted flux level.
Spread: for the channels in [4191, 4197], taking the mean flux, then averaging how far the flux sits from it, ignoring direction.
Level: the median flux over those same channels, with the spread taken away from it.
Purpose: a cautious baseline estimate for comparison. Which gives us 1.1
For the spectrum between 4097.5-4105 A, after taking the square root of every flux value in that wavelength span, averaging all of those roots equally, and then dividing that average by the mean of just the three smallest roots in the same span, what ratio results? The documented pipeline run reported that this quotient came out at 1.03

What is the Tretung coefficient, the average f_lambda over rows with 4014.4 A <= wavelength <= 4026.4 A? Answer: 1.09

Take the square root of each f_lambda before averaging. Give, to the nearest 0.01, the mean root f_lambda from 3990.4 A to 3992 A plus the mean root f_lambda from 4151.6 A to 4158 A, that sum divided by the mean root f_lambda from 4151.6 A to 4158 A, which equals 1.93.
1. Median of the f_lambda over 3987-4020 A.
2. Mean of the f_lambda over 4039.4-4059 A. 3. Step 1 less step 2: -0.14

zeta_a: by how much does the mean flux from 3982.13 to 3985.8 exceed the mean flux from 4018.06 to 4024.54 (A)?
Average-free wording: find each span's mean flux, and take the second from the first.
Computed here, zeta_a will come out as -0.17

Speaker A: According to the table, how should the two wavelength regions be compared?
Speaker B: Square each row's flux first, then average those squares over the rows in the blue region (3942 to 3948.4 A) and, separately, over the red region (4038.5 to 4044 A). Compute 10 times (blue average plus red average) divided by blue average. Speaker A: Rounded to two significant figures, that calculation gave 34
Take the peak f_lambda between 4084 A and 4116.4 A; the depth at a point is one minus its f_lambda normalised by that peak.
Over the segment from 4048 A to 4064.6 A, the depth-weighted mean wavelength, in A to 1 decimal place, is 4056.3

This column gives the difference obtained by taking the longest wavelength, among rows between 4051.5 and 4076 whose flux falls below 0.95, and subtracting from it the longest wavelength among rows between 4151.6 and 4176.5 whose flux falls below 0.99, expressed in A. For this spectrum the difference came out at -105.4 A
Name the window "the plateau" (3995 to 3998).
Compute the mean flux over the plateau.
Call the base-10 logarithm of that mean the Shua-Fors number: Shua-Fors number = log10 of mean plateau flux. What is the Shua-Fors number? -0.011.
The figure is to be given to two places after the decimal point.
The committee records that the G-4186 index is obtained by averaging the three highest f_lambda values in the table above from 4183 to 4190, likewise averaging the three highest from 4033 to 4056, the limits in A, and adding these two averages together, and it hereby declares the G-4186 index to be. 2.48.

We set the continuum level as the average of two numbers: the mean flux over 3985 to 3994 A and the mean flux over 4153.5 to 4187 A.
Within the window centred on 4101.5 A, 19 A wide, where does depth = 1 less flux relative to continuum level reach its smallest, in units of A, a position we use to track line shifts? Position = 4093.23 A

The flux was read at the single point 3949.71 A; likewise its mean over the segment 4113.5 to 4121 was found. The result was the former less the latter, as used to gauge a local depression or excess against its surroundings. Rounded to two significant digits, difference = -0.12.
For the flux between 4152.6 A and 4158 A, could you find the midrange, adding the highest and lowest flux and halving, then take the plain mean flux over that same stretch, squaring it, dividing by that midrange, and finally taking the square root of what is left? 1.04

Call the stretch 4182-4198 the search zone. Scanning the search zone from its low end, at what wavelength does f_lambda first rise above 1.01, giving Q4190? 4187.61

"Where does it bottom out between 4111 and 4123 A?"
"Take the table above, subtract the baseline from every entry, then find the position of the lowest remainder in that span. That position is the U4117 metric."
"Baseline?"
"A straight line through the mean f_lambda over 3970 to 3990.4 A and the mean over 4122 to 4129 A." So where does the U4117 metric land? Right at 4111.17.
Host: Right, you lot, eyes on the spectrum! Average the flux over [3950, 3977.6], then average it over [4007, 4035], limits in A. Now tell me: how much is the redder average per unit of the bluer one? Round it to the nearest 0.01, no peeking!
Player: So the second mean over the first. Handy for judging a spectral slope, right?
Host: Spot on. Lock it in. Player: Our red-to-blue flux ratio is 1.75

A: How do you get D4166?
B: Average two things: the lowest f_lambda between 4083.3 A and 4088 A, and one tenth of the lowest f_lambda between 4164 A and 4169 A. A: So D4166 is 0.50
